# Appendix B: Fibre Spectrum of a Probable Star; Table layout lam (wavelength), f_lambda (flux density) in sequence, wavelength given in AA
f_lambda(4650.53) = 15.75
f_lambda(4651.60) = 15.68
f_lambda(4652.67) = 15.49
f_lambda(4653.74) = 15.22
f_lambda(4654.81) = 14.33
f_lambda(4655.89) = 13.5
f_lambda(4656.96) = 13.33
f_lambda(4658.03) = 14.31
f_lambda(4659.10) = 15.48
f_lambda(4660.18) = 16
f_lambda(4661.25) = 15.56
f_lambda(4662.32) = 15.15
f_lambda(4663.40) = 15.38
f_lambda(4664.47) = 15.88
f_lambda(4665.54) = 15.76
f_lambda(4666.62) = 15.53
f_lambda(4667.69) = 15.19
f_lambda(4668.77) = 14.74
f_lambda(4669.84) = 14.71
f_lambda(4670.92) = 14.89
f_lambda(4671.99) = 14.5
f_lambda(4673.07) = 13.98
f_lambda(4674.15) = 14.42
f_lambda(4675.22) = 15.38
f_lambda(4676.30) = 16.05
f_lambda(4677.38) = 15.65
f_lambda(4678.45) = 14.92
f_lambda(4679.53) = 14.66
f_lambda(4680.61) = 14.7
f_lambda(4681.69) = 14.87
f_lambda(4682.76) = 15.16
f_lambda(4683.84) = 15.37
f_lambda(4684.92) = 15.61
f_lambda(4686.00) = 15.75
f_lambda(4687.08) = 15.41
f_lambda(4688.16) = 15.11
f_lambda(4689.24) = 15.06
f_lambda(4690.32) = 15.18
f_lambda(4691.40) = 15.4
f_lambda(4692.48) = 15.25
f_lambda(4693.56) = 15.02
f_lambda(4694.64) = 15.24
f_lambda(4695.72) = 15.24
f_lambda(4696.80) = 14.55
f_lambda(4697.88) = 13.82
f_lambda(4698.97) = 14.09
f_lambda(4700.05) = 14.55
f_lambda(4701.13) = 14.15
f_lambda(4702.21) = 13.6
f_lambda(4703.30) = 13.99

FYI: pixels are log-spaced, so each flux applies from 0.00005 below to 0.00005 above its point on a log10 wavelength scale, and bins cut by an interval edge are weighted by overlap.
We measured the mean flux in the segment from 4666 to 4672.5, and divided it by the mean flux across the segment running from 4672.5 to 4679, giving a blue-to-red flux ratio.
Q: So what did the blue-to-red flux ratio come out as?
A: 0.99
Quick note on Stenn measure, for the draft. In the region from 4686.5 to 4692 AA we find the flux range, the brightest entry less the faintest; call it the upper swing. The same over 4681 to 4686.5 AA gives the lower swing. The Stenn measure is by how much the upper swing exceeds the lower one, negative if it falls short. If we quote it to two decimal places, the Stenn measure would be -0.53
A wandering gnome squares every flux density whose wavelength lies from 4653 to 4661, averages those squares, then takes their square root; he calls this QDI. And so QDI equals 14.6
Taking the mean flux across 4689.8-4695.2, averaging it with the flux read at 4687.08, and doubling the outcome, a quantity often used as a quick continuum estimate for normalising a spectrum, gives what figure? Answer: 30.6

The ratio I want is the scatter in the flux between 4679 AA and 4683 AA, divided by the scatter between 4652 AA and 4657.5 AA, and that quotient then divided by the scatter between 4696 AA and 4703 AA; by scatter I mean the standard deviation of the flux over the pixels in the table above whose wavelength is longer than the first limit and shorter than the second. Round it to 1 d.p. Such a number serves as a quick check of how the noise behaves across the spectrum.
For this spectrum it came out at 0.6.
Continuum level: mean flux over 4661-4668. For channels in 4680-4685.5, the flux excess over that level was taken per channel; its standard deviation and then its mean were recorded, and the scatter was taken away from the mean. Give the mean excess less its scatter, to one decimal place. -0.7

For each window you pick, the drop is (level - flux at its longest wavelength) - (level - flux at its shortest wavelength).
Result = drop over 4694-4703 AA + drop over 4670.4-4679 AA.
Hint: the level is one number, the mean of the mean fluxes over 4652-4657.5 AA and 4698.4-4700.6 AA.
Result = 1.6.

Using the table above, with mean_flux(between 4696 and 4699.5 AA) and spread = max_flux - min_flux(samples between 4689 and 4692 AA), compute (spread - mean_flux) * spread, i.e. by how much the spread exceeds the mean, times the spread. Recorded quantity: -4.7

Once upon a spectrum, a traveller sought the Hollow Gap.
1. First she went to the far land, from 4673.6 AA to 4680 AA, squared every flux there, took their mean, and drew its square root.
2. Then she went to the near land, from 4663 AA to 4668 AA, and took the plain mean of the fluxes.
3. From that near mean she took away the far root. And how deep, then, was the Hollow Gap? 0.4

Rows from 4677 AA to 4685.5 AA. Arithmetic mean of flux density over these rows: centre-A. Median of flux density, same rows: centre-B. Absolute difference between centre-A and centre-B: 0.08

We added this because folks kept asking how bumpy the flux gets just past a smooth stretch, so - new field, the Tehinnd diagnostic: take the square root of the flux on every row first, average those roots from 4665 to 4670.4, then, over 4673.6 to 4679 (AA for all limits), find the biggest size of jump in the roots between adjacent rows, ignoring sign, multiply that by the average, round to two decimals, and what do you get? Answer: 0.48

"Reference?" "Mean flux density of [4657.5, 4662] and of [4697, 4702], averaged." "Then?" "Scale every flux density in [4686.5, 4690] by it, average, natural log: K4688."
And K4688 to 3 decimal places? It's 0.030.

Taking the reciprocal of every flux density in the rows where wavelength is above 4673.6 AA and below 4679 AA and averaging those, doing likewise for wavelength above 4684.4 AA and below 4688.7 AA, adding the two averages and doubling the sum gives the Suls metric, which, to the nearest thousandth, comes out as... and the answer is 0.260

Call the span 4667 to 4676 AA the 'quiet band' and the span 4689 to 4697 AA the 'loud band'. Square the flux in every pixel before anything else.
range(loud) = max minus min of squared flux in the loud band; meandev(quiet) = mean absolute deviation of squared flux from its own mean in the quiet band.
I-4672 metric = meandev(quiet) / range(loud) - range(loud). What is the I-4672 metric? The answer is -25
